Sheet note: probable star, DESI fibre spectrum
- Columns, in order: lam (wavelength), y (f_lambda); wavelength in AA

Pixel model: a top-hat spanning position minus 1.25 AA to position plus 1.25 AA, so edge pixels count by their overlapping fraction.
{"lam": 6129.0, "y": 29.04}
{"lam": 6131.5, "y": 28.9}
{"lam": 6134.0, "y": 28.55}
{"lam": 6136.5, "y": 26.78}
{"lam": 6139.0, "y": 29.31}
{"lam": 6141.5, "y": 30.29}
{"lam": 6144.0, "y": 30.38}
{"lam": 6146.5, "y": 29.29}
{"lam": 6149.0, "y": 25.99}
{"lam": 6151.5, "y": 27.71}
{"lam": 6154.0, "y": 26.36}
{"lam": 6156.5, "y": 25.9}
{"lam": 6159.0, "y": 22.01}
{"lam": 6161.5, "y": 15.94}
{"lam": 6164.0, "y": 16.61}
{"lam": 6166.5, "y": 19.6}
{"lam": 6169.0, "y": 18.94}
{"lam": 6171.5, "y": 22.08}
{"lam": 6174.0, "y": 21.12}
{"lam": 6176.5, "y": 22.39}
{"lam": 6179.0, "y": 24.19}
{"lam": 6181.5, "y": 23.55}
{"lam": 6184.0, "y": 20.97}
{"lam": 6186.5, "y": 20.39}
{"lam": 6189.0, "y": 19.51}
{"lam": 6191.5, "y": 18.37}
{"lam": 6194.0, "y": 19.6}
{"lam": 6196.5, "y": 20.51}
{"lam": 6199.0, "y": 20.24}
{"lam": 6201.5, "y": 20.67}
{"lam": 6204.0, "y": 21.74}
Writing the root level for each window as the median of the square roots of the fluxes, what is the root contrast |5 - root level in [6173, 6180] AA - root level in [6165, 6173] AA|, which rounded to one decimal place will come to 4.2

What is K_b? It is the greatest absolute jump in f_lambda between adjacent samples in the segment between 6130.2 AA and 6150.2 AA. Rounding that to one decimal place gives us 3.3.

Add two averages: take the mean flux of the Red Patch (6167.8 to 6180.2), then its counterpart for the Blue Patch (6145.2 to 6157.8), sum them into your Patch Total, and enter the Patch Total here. 49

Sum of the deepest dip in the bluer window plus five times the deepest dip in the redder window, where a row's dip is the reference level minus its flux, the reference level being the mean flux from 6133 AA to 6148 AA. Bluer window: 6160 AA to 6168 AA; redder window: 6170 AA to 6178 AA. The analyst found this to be 53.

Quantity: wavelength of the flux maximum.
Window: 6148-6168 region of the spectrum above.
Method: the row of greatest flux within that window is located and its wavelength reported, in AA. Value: 6151.5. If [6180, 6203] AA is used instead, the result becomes 6181.5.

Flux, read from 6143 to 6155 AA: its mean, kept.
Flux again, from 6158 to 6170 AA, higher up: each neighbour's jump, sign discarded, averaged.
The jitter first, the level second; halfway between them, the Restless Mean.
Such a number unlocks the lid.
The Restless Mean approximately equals 15.3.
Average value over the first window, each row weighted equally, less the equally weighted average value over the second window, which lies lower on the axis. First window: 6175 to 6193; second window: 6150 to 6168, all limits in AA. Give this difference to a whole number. -1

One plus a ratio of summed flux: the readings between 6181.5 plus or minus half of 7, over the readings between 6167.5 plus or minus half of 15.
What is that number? 1.60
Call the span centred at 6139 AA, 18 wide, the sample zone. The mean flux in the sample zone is 29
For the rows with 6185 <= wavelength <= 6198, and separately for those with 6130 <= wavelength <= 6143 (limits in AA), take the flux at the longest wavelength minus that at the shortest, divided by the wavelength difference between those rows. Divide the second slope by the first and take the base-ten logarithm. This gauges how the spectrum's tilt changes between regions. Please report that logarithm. 1.1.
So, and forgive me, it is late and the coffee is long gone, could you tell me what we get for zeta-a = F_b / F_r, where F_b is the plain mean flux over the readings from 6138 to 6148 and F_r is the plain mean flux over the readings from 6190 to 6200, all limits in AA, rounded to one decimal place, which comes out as 1.5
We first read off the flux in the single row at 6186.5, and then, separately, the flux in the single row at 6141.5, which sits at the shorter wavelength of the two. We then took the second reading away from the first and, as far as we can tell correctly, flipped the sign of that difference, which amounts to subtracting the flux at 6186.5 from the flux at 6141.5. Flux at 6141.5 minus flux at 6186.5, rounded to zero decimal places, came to 10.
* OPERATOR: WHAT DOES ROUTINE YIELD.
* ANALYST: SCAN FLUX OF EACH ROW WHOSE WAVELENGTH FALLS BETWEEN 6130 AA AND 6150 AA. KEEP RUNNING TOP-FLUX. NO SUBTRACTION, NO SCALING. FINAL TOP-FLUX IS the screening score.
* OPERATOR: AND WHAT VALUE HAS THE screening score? 30.38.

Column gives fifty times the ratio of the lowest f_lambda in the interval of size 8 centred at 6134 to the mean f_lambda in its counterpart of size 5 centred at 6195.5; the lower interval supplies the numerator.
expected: 67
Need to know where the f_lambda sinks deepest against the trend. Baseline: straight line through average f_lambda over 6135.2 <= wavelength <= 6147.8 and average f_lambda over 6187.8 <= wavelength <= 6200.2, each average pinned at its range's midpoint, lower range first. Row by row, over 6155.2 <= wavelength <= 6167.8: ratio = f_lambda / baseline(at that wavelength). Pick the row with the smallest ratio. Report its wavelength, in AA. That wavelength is 6161.5 AA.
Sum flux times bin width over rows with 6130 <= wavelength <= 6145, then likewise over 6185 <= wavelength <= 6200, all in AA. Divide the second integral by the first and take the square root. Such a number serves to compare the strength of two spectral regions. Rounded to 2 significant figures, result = 0.83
